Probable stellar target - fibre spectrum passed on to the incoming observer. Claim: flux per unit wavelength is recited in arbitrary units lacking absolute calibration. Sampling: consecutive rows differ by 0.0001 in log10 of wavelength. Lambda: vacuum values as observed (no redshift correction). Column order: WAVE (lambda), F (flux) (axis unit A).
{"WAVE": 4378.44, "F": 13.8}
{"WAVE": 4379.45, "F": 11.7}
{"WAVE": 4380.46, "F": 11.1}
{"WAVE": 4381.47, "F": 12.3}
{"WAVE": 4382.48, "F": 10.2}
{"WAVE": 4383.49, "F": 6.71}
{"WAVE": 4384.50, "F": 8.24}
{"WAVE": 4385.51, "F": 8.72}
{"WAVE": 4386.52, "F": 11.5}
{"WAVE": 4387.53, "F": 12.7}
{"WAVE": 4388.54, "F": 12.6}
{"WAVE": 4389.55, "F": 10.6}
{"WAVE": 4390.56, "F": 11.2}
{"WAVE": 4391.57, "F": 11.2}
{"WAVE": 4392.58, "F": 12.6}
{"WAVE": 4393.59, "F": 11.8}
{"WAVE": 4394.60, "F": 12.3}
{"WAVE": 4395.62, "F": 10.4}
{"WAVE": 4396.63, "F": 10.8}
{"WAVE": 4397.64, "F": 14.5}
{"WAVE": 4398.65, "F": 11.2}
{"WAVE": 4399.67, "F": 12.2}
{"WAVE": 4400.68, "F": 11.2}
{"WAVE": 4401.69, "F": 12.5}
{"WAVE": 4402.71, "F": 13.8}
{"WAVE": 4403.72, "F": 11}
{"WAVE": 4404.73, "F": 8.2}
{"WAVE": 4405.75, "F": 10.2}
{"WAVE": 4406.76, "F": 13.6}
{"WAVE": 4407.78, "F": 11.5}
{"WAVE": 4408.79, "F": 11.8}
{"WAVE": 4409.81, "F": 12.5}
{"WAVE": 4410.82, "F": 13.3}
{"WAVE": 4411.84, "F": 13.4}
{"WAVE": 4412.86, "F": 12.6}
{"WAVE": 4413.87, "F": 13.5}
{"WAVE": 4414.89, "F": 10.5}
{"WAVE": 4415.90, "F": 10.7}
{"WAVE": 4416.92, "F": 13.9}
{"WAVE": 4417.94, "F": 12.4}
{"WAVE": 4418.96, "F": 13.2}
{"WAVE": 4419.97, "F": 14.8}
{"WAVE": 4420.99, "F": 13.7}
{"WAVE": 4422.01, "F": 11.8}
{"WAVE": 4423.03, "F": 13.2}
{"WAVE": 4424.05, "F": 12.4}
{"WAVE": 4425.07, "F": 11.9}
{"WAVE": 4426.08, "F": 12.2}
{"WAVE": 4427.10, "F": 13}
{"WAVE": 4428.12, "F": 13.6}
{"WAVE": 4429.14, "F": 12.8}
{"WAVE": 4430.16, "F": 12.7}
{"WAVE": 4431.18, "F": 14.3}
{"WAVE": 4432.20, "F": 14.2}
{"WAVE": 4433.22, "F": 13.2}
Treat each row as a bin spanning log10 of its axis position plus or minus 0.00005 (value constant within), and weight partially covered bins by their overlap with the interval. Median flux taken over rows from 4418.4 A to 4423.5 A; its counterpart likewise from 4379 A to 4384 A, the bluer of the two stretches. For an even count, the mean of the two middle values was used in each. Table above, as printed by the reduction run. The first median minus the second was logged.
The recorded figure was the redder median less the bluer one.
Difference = 2.1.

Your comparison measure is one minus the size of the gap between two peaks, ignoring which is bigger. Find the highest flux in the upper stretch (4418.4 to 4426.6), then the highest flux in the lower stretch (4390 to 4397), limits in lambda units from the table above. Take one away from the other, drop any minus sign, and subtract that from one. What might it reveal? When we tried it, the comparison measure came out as -1.2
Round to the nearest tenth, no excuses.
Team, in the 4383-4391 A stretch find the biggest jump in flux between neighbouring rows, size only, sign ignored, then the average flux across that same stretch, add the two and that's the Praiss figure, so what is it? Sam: 13.1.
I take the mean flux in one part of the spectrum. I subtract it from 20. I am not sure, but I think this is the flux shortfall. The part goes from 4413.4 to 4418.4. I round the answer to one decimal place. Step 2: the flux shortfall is 7.8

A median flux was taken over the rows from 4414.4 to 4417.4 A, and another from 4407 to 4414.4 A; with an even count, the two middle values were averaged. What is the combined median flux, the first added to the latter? 23.3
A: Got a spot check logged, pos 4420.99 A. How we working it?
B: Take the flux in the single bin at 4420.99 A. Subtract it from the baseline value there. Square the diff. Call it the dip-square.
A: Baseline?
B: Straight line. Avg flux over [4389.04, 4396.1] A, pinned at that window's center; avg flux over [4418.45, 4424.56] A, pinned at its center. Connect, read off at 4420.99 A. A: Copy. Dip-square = 0.30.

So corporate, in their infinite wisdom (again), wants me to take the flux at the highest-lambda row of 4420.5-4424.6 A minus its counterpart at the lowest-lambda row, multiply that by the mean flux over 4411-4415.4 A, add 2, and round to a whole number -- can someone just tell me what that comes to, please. -14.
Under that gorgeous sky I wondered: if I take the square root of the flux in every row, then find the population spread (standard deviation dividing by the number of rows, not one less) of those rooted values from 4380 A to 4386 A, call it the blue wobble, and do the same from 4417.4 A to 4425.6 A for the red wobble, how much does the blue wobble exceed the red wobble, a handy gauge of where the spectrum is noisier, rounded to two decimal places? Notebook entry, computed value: 0.18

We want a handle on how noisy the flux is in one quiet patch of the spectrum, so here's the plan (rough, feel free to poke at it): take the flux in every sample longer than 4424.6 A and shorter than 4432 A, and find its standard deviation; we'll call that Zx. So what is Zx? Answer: 0.8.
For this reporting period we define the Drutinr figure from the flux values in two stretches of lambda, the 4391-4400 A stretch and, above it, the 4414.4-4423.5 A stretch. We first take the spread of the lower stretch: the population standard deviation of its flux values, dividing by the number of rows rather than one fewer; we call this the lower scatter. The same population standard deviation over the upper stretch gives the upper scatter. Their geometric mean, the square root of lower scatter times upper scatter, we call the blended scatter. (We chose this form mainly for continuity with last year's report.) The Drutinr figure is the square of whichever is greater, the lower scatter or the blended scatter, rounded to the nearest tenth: 1.6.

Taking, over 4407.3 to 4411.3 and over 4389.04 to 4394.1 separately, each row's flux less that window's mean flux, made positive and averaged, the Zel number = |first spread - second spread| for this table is 0.0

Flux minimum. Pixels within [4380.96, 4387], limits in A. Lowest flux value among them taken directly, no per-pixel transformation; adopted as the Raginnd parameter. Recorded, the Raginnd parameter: 6.71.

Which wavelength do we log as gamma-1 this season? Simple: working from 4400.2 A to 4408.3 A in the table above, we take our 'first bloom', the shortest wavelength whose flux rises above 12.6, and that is 4402.71 A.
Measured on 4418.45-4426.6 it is 4418.96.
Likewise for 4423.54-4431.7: 4427.10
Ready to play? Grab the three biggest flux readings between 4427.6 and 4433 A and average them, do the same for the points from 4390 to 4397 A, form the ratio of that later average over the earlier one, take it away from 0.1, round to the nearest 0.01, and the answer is -1.05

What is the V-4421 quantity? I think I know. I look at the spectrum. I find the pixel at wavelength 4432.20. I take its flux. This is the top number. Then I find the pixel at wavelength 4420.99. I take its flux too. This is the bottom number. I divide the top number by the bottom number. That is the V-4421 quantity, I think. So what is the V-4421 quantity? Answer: 1.04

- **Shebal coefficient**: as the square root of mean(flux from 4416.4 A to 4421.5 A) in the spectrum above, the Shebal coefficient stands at 3.69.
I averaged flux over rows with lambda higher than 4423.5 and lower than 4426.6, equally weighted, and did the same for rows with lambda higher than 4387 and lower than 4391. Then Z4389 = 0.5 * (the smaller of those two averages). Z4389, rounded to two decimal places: 5.89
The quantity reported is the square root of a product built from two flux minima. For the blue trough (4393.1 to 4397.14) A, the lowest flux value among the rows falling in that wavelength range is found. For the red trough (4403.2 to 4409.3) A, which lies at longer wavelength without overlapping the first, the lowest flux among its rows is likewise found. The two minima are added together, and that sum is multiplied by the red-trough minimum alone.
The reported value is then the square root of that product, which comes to 12.3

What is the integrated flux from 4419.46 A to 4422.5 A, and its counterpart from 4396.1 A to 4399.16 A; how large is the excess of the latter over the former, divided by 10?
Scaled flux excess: -0.4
